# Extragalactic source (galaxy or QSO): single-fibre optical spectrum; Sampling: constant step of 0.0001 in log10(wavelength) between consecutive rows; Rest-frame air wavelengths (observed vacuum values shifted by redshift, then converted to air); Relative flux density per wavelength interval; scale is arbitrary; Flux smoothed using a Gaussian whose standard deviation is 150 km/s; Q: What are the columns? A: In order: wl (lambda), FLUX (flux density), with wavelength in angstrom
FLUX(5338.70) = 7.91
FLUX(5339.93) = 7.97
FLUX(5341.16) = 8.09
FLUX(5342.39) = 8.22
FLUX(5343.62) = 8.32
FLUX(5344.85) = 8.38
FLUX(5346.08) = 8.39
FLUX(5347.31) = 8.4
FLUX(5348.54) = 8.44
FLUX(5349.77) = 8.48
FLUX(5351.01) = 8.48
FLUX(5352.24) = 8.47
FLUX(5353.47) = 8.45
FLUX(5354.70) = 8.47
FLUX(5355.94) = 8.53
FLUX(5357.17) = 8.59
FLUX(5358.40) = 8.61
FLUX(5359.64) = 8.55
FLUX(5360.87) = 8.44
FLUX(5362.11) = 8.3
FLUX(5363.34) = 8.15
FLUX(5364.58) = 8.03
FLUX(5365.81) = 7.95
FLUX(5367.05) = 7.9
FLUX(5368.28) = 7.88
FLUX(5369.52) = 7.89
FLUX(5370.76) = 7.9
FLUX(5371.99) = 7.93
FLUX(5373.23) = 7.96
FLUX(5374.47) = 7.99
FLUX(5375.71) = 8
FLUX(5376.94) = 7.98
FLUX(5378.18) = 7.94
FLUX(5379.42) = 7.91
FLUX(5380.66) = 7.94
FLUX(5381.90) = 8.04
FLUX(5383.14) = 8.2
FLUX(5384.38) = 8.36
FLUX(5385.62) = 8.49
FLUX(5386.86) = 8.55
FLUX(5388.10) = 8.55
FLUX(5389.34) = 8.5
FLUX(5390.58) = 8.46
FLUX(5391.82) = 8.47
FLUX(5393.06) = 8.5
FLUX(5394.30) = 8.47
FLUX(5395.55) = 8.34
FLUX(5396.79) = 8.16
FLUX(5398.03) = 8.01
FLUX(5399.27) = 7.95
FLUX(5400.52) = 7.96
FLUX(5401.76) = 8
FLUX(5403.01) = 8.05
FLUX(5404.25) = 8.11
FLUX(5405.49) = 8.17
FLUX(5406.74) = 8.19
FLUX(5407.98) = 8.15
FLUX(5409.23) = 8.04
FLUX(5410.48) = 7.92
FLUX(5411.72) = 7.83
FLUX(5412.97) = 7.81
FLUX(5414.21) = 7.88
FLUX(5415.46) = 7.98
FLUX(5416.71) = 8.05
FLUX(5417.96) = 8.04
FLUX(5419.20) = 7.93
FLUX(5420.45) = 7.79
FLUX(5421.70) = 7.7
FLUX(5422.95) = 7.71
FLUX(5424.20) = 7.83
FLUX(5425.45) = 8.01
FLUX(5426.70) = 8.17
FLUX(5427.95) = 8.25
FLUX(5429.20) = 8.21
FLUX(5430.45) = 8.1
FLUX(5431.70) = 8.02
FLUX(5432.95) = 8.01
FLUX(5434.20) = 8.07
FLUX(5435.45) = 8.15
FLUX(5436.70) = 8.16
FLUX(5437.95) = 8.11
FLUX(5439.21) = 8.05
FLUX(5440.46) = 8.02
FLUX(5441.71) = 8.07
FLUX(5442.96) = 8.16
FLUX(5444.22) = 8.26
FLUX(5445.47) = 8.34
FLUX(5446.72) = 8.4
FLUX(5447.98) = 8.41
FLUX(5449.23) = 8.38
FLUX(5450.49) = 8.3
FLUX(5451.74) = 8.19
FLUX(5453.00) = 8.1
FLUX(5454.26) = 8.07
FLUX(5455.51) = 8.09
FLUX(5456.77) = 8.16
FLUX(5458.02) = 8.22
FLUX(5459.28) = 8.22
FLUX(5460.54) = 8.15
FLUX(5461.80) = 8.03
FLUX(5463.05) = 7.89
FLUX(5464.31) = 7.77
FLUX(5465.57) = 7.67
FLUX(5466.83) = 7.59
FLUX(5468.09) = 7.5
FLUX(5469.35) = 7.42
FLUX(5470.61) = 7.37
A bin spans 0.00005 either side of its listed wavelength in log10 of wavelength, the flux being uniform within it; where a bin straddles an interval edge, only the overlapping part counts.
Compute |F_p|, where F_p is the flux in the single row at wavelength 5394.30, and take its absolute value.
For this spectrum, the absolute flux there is 8.47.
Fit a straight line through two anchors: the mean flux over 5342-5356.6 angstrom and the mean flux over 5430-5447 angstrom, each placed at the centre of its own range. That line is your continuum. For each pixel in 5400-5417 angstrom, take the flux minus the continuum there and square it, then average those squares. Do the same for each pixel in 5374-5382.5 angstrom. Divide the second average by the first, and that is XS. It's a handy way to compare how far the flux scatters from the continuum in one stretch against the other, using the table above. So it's 2.1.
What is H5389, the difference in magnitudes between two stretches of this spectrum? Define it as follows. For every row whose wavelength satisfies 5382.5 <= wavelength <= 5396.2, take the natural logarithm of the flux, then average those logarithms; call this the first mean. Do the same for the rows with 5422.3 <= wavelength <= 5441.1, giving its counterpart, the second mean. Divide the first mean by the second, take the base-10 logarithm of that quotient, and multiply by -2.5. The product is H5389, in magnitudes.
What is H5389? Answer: -0.024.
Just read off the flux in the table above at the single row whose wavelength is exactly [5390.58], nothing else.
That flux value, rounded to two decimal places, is 8.46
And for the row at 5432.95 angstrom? 8.01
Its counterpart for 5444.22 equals 8.26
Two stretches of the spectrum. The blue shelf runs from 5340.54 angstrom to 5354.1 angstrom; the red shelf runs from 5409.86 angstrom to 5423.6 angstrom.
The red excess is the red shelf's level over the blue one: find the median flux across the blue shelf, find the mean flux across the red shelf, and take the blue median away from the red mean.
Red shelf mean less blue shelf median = -0.52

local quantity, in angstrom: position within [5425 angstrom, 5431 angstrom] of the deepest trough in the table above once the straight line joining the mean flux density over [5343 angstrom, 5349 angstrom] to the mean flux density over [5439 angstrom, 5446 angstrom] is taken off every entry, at 5425.45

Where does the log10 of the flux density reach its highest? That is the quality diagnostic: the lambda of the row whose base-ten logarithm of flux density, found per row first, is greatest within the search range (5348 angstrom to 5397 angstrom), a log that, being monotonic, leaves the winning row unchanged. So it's 5358.40 angstrom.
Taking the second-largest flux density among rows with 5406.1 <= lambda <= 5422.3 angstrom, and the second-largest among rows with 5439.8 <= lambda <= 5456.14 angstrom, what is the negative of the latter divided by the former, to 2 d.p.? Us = -1.03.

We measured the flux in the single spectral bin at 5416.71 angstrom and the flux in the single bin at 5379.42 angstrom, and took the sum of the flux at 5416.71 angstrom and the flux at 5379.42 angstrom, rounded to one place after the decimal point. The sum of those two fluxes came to 16.0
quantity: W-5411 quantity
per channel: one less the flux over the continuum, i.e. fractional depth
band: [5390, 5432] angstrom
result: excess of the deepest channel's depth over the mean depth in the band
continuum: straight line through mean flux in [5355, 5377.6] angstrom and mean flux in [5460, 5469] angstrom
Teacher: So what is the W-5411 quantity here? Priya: 0.041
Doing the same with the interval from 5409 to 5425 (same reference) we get 0.021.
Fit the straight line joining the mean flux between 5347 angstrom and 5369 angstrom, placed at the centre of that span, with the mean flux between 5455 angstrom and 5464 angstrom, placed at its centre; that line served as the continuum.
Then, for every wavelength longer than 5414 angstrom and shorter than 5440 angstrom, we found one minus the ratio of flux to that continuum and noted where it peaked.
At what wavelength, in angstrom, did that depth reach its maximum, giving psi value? 5421.70 angstrom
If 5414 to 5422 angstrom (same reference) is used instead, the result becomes 5421.70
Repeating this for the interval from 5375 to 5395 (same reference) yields 5379.42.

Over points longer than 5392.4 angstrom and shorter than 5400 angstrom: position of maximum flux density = 5393.06 angstrom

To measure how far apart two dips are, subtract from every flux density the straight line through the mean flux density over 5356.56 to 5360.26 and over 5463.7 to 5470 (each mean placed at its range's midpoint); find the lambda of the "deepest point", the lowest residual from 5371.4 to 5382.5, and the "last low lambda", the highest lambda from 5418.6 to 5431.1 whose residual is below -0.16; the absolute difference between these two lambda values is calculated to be 51.0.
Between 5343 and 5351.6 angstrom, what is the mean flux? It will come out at 8.41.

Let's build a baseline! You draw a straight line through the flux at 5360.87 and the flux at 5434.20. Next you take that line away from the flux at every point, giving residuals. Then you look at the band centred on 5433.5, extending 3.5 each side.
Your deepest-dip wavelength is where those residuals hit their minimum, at 5432.95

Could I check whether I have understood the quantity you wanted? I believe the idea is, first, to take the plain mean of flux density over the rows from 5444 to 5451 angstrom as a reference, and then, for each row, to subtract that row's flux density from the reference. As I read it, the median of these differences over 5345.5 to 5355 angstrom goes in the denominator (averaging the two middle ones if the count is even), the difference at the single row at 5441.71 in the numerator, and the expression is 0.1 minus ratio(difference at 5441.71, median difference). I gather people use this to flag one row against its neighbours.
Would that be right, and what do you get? 3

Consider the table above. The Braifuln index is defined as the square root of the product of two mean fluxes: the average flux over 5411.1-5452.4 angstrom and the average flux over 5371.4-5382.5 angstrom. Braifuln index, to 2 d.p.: 8.02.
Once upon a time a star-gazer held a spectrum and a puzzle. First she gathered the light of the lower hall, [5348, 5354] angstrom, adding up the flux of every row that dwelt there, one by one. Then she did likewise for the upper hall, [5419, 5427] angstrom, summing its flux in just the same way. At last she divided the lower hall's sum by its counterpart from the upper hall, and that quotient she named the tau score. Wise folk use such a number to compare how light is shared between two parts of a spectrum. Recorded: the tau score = 0.77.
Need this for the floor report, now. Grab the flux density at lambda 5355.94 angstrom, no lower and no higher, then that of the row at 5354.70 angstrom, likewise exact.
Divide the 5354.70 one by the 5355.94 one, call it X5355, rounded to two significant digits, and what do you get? 0.99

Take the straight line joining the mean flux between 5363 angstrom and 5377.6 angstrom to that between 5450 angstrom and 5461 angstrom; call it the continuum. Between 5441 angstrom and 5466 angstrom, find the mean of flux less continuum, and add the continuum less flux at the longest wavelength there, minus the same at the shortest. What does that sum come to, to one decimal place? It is 0.4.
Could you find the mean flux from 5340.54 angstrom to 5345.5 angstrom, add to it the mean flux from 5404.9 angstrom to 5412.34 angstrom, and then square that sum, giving 266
